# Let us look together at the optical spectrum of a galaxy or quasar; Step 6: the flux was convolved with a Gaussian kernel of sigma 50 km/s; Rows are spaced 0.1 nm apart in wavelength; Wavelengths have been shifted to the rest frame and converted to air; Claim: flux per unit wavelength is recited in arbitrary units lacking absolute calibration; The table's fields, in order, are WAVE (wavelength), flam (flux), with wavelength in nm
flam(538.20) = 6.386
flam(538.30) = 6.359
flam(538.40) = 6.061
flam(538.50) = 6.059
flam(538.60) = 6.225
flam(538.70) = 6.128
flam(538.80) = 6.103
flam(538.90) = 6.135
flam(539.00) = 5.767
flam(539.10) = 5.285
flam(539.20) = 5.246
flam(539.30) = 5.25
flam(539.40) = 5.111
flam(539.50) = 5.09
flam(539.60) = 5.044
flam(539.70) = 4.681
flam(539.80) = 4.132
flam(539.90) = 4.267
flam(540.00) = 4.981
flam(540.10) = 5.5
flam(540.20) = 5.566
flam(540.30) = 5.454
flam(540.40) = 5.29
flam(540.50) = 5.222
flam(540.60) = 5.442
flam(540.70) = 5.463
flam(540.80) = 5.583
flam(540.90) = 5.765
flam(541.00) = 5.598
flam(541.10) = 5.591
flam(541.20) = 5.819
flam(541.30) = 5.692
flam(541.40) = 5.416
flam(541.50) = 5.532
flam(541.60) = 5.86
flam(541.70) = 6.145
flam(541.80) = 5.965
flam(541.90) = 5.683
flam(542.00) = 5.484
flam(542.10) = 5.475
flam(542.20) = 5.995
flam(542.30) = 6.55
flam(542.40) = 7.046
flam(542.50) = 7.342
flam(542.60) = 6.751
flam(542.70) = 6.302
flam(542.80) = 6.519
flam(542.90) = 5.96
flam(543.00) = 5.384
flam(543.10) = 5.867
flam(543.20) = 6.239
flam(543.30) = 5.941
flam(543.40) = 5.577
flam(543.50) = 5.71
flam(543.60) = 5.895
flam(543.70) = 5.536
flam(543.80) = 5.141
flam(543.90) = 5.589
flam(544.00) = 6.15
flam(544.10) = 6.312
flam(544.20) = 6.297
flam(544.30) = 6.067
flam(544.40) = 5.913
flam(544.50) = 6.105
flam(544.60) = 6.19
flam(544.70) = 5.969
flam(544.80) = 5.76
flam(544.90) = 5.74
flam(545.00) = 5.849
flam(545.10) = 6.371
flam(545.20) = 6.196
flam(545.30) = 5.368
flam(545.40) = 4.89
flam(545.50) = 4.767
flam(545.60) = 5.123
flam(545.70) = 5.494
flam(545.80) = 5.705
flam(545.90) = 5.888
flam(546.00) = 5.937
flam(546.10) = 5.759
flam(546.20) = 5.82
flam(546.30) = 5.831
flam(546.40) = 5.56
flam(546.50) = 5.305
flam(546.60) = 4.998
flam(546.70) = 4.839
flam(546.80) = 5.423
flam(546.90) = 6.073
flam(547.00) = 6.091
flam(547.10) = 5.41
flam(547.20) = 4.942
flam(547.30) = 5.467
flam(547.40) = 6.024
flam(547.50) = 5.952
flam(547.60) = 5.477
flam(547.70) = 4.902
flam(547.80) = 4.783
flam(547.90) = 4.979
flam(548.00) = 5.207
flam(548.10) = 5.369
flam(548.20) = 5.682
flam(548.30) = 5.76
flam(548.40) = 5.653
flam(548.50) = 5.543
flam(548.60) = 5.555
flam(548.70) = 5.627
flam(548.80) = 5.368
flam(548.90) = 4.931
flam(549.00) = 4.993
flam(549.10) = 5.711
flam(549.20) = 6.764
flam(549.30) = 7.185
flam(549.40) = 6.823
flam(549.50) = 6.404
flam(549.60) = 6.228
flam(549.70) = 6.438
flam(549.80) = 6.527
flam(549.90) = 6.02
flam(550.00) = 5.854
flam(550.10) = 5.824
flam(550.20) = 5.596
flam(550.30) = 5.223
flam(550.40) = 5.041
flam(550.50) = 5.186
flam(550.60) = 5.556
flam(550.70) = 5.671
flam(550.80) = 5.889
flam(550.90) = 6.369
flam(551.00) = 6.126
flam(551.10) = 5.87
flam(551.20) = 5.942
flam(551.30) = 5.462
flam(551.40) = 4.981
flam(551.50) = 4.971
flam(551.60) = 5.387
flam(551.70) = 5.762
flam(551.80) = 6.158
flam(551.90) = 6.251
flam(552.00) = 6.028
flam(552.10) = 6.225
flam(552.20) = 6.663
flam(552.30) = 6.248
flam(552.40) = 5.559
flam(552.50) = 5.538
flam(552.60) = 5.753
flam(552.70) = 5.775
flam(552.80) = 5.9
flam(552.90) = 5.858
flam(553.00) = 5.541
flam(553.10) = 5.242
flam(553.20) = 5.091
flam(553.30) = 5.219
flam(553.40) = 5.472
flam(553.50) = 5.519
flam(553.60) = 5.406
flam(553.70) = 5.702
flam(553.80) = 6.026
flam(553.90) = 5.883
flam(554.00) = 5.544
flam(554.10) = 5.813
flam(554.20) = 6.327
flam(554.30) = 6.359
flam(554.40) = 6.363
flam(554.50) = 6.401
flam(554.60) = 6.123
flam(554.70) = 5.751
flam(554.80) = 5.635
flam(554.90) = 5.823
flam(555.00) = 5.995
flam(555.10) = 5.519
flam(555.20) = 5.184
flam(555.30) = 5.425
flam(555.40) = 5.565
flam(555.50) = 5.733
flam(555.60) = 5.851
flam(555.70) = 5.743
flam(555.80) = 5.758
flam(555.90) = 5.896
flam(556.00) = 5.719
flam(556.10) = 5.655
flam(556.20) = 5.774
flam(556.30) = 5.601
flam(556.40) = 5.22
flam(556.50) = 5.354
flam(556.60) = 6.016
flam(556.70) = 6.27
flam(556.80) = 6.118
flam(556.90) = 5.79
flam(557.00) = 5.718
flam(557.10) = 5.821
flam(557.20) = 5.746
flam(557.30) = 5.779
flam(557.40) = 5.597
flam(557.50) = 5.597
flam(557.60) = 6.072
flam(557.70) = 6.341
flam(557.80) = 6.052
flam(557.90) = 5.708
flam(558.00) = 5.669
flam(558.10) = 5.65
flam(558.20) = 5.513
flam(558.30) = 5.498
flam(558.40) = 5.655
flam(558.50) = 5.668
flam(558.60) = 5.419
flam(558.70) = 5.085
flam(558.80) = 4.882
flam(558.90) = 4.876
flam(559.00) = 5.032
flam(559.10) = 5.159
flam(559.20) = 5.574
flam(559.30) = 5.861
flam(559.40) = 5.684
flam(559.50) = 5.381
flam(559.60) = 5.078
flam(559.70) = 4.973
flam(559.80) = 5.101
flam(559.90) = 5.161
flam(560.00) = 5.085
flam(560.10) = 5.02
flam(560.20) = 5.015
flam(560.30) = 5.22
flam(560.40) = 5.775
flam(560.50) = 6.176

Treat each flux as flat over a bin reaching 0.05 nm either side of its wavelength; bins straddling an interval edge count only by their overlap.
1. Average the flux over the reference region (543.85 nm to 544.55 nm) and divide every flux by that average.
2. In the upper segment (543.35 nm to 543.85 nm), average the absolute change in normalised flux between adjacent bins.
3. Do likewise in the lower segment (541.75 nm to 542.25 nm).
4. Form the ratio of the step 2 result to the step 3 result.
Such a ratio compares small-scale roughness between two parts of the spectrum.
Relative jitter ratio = 1.1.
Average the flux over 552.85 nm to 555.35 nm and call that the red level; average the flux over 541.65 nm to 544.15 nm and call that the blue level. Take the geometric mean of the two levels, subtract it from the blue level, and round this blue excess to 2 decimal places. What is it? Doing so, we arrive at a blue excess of 0.15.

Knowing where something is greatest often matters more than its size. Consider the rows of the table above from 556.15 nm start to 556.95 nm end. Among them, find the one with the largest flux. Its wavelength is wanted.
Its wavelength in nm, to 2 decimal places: 556.70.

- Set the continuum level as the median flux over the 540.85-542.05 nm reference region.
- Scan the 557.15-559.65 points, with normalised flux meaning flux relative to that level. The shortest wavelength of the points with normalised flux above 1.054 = 557.60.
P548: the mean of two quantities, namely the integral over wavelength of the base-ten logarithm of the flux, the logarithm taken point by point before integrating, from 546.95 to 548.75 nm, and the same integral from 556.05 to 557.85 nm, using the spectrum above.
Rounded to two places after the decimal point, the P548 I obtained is 1.35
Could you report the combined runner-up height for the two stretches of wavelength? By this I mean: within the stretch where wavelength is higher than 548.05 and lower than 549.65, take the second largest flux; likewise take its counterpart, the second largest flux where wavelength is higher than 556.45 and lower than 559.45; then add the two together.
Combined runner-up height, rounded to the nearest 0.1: 13.1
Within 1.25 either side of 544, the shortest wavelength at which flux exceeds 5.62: 542.80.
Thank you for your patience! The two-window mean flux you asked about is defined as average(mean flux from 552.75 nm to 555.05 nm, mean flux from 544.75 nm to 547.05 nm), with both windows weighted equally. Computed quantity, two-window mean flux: 5.69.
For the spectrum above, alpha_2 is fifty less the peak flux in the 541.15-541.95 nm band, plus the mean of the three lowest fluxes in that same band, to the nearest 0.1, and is 49.4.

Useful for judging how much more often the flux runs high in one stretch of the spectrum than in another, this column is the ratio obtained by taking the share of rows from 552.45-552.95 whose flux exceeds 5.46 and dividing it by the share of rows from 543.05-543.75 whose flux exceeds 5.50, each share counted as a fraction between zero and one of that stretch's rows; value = 1.0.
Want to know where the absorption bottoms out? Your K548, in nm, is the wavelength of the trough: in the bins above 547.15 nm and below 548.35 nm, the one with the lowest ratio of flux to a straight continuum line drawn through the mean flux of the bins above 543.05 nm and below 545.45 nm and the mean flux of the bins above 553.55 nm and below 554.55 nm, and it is 547.80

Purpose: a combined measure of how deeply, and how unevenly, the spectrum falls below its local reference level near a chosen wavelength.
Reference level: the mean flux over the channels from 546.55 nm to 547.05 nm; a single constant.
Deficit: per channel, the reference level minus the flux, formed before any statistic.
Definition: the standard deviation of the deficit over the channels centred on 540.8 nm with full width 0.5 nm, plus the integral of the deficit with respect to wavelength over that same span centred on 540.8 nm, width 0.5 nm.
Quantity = 0.1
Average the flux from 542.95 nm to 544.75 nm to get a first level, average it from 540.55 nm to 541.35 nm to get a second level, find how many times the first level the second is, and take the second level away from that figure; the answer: -4.66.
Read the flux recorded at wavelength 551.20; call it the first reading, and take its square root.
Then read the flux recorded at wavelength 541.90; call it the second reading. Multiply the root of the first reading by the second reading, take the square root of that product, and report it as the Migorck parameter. 3.72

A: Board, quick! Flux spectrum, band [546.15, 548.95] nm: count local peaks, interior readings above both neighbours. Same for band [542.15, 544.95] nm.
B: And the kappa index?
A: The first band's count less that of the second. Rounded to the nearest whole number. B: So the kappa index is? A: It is -1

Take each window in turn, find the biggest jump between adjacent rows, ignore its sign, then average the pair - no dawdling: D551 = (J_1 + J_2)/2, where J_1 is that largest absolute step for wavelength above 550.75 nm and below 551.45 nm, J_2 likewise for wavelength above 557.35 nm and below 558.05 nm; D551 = 0.48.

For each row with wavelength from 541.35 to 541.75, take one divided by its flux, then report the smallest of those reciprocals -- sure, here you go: 0.163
